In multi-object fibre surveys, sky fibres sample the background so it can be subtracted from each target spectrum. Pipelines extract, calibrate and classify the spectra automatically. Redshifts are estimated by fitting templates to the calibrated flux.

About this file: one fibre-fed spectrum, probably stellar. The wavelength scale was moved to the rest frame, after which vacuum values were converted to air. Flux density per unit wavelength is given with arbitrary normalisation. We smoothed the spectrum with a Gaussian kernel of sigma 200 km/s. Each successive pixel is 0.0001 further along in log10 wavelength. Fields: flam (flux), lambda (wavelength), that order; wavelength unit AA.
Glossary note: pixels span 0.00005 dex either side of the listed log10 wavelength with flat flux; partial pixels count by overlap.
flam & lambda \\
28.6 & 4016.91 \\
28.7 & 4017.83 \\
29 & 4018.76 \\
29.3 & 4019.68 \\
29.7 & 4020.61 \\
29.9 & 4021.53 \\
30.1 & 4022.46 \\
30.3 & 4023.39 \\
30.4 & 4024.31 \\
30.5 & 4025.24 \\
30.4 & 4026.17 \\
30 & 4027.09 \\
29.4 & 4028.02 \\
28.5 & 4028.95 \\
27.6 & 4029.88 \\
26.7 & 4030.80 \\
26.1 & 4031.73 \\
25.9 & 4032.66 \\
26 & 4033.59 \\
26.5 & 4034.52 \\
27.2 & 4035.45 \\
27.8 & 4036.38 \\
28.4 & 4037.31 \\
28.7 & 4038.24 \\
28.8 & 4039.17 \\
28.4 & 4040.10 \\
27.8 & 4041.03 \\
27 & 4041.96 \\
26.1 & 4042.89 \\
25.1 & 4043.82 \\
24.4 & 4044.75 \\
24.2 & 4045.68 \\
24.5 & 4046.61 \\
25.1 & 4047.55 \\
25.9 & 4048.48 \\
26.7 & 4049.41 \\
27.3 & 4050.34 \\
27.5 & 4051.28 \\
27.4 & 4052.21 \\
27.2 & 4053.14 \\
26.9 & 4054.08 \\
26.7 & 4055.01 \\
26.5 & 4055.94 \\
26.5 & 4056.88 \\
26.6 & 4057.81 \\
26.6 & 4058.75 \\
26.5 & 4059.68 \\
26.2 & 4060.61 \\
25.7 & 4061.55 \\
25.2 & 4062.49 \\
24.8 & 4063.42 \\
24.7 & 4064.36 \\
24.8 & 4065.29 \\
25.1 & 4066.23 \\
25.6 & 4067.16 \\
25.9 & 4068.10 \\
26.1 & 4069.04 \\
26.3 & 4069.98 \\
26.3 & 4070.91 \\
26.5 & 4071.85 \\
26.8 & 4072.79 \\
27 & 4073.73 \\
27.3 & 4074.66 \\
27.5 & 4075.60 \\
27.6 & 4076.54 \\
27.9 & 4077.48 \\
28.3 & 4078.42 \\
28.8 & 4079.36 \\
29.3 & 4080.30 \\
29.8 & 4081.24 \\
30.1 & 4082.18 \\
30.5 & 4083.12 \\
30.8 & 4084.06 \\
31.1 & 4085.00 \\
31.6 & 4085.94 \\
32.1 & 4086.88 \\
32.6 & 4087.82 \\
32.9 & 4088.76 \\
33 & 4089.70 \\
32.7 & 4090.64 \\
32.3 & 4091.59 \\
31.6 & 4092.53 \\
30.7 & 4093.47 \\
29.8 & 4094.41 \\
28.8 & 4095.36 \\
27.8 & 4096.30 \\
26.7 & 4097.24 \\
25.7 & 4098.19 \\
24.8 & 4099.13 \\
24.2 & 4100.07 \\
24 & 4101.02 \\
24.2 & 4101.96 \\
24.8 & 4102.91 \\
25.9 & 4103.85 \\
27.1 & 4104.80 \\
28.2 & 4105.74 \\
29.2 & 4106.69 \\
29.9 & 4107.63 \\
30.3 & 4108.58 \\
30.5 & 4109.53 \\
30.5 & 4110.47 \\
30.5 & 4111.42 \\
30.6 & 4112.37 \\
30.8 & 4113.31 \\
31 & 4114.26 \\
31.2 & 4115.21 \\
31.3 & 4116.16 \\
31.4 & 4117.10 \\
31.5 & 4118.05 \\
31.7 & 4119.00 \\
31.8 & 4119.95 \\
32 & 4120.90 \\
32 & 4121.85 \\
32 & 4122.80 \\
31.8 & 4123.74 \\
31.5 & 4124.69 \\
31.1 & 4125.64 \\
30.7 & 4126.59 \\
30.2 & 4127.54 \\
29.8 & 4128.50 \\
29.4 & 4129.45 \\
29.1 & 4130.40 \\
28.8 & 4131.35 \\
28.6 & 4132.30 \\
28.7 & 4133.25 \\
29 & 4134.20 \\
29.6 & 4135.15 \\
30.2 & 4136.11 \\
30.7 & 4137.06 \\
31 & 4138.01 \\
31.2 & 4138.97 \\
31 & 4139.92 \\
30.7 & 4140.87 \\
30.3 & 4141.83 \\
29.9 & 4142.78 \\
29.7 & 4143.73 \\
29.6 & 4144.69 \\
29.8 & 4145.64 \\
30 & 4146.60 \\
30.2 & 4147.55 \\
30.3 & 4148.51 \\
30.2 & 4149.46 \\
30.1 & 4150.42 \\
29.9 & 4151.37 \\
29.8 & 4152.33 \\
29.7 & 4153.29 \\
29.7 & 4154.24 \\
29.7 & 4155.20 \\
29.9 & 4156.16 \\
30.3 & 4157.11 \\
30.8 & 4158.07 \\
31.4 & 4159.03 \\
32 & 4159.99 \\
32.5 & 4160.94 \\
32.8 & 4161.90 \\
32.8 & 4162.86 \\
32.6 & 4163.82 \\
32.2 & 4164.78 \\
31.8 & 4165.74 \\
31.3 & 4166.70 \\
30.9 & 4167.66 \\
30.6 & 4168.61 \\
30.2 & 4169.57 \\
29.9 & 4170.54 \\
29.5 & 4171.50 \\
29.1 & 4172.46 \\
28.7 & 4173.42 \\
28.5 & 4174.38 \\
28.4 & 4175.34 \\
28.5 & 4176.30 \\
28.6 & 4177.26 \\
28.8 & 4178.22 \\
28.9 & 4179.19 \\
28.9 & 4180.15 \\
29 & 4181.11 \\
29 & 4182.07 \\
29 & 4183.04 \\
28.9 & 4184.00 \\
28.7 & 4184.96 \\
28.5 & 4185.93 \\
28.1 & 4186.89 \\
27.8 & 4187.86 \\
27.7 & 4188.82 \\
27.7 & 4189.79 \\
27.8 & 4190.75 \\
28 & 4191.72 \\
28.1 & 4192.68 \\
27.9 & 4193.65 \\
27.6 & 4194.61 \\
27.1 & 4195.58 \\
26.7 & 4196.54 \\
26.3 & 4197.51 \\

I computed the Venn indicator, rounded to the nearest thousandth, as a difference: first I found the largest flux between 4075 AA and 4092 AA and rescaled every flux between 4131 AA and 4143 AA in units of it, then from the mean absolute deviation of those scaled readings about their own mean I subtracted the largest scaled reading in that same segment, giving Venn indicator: -0.921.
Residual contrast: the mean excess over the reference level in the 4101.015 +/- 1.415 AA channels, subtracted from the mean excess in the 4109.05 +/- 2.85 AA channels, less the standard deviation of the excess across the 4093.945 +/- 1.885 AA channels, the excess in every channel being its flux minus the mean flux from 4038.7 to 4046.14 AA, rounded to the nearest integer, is 5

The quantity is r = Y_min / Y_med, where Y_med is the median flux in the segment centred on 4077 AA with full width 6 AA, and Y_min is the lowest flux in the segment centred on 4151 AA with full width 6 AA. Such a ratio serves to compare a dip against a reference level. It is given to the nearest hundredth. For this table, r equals 1.07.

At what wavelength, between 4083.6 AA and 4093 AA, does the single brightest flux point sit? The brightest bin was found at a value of 4089.70 AA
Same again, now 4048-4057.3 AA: 4051.28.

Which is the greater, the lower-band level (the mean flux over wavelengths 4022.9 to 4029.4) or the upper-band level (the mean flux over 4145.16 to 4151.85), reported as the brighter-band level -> 30.1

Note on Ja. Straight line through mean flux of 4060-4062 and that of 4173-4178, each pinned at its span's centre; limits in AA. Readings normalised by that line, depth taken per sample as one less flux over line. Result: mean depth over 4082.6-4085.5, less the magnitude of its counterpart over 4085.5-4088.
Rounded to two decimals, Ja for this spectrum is -0.37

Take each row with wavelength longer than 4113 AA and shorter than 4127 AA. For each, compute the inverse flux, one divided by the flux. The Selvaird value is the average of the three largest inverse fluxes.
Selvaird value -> 0.032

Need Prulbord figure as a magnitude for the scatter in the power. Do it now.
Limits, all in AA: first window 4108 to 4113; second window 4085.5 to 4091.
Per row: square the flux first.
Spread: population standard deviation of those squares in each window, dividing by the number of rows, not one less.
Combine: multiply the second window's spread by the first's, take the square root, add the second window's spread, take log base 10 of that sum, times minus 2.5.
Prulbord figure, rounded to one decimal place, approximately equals -4.1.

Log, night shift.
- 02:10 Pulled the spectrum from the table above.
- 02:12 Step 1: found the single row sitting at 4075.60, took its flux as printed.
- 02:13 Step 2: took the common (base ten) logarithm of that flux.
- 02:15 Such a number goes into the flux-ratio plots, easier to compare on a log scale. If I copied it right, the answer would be 1.44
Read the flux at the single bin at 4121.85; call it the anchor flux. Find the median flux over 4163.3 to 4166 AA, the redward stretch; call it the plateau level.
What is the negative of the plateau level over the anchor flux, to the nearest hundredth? -1.01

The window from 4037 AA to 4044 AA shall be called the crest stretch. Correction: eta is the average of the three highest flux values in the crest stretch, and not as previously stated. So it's 28.6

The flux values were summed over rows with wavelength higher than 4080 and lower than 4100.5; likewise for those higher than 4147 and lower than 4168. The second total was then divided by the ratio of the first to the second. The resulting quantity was 704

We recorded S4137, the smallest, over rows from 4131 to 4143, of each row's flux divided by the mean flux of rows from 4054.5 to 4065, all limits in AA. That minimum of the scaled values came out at 1.10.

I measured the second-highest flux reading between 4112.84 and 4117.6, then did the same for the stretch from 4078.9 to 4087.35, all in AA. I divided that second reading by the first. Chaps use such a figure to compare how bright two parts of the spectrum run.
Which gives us 1.01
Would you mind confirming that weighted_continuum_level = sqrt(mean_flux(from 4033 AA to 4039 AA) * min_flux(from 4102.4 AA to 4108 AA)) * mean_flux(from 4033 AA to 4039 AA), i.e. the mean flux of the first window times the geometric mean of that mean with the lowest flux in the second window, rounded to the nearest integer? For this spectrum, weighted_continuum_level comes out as 716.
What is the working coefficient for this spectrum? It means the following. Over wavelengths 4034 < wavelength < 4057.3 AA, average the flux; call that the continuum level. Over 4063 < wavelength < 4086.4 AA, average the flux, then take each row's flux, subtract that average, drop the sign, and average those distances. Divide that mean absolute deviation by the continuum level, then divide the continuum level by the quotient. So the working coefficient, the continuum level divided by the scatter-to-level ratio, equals 406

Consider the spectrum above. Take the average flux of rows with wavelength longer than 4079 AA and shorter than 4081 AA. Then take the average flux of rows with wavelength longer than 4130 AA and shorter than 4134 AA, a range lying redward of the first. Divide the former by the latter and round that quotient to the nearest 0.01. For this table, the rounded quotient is 1.01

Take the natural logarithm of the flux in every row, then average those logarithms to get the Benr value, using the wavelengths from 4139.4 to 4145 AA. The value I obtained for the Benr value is 3.41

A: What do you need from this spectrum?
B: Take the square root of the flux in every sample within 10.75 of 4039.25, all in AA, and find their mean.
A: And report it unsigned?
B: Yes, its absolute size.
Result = 5.16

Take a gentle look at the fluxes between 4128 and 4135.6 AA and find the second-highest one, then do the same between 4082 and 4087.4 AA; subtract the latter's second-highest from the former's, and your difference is -2.0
